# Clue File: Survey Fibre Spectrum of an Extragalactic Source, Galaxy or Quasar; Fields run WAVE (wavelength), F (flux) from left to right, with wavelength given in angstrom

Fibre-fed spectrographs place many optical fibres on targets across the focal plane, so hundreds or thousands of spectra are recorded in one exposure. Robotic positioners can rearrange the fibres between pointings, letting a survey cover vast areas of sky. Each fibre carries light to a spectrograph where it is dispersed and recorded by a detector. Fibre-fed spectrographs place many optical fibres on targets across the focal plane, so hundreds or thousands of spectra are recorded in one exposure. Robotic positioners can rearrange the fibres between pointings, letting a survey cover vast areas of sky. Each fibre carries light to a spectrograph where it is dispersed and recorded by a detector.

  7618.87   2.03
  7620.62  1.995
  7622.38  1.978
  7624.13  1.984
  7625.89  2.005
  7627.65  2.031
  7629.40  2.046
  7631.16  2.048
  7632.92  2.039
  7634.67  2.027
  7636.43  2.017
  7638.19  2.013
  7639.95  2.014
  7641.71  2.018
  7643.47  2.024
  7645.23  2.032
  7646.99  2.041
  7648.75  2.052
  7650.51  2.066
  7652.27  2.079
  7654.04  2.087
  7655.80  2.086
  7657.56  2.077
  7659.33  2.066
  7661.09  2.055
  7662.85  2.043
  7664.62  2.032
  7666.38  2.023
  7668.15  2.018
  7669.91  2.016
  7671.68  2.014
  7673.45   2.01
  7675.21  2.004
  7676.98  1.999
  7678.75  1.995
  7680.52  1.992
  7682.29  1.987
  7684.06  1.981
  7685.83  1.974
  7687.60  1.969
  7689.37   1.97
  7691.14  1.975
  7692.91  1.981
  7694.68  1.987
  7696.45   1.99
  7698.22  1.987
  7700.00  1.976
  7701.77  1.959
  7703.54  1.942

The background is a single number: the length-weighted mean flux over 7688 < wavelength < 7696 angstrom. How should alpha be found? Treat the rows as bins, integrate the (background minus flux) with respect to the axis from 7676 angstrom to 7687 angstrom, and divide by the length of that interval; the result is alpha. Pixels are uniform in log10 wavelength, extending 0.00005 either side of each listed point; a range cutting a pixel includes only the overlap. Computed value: -0.01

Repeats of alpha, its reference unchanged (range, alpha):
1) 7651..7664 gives -0.09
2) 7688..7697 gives 0.00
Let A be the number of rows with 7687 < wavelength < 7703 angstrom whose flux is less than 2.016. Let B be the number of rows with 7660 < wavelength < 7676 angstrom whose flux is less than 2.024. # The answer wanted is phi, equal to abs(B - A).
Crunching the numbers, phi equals 3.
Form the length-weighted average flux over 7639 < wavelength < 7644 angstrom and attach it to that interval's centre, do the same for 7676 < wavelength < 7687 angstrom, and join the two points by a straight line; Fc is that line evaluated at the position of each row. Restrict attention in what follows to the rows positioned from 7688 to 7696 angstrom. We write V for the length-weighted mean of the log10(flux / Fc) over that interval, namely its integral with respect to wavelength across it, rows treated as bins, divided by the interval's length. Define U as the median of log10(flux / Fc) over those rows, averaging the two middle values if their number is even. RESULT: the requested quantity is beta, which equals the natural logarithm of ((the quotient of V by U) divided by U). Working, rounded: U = 0.000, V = 0.000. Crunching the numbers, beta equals 10.5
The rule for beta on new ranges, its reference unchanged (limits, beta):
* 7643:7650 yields 5.5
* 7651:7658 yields 4.1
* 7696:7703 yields 5.2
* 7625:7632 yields 5.2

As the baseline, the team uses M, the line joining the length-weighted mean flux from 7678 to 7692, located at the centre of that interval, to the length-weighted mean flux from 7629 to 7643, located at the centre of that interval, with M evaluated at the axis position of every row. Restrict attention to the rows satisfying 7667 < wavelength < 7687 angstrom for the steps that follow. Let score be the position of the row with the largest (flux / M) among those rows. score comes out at 7668.15 angstrom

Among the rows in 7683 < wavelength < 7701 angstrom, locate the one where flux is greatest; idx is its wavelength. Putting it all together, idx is 7696.45 angstrom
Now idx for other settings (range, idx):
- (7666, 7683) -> 7666.38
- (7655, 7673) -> 7655.80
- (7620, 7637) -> 7631.16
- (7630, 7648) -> 7631.16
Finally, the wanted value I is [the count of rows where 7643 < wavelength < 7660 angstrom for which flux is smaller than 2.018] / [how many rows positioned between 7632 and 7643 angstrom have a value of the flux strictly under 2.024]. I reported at 0.00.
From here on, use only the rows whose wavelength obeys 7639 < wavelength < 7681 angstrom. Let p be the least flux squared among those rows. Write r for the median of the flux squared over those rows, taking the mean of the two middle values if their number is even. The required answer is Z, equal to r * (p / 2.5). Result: 6.53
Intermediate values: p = 3.97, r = 4.11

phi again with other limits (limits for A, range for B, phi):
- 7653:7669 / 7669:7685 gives 9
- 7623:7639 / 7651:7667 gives 2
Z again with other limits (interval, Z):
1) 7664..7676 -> 6.53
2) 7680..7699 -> 6.09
